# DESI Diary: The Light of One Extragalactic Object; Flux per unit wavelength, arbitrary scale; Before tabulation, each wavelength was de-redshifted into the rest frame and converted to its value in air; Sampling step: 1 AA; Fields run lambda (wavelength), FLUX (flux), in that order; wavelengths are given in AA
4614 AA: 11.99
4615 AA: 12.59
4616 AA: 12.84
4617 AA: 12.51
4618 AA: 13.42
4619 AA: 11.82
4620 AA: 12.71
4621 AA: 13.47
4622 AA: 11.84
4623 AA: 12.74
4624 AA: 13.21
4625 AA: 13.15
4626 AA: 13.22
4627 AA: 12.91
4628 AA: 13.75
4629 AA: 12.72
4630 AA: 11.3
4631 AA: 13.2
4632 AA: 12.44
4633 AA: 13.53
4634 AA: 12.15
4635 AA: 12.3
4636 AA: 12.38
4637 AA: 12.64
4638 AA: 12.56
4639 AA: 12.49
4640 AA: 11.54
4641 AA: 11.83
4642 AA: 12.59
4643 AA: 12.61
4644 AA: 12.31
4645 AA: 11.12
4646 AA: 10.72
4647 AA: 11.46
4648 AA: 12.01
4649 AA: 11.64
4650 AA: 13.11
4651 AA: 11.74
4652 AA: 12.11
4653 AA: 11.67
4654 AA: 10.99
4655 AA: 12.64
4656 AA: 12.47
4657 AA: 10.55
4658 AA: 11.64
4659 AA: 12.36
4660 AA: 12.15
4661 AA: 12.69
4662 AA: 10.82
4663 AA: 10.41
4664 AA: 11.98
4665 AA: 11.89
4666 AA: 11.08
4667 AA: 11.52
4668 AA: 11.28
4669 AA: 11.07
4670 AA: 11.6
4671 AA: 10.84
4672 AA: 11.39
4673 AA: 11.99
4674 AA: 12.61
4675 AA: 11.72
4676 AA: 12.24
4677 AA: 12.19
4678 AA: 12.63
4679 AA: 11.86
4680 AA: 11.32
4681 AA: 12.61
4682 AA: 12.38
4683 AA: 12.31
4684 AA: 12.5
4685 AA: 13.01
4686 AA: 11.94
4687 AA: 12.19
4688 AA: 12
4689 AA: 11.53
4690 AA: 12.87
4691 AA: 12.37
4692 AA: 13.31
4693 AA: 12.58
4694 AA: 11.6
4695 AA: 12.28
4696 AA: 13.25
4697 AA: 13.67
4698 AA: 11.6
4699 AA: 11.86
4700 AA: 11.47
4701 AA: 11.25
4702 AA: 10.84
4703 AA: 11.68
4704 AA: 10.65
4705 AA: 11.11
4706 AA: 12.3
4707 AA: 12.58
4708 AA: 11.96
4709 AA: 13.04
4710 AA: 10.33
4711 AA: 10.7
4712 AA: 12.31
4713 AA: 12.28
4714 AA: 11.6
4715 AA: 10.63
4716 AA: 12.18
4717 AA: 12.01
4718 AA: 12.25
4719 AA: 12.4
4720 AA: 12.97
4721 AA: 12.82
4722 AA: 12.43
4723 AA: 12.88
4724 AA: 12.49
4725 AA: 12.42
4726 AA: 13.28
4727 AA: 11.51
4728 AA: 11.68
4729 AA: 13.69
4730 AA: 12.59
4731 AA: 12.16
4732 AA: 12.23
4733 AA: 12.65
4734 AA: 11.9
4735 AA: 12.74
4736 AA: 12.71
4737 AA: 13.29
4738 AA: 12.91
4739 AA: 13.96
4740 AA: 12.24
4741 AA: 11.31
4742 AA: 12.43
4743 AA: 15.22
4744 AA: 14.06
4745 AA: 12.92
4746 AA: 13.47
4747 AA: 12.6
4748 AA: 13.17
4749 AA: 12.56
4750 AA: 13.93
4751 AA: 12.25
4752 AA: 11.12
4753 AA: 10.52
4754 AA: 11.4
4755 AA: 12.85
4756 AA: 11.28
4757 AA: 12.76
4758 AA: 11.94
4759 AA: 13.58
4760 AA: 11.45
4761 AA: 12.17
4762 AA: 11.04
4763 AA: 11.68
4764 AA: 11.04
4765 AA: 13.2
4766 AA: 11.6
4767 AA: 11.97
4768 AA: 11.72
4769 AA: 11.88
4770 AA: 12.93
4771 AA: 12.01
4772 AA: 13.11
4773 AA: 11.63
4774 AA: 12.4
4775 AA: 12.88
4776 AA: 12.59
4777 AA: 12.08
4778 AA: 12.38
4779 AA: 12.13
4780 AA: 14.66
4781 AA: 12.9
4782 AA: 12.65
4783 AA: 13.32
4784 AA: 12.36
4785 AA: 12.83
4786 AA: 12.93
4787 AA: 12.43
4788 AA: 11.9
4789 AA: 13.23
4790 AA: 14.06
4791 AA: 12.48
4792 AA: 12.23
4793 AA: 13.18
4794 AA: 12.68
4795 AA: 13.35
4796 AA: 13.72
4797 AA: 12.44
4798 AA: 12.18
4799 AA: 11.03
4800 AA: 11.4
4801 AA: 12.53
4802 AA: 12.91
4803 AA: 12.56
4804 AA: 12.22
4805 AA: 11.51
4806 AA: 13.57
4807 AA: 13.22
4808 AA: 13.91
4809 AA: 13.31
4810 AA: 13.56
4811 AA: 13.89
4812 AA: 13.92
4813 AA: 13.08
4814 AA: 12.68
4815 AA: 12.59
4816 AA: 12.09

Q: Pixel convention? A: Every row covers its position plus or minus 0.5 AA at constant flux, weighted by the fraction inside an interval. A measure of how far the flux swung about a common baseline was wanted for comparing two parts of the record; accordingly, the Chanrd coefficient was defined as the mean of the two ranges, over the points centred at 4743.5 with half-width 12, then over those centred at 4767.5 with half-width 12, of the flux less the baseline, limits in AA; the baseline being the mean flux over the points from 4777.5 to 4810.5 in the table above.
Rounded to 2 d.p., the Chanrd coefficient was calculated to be 3.62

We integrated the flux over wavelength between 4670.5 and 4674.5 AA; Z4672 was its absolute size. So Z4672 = 47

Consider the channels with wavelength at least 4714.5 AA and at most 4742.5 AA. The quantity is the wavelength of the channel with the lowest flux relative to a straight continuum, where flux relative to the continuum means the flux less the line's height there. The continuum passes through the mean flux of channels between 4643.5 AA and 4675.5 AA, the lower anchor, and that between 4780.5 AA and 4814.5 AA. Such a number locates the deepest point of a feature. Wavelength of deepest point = 4715 AA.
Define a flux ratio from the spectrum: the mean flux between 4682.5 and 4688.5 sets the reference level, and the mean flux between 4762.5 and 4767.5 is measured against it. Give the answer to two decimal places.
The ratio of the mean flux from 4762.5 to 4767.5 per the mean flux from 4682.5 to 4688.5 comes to 0.97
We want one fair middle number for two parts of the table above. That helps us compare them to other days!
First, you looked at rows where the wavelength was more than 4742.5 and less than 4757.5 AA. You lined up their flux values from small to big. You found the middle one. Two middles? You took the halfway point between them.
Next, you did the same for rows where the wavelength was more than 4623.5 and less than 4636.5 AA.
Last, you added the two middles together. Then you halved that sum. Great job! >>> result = 12.8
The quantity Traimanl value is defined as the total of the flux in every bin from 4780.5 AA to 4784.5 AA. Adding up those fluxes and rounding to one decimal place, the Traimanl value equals 51.2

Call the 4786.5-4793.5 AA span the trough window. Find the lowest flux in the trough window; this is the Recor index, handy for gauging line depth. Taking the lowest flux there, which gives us 11.9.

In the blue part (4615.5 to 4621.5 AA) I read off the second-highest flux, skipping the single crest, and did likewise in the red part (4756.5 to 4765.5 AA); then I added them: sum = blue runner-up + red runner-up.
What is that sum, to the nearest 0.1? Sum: 26.6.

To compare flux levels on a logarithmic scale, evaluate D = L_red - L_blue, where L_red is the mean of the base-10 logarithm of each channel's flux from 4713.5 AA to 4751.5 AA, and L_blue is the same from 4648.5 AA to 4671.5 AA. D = 0.035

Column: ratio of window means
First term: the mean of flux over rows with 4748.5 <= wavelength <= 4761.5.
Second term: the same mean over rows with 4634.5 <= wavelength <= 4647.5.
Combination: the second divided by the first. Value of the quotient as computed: 0.99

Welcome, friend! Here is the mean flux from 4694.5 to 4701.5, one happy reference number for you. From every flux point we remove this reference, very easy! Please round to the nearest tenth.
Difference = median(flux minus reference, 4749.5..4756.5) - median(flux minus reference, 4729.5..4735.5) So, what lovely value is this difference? -1.0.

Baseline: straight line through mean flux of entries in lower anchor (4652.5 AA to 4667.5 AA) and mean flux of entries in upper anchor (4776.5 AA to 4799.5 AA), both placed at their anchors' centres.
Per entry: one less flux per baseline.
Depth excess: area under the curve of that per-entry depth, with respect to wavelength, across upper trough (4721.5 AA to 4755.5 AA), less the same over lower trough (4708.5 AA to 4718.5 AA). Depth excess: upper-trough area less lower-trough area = -1.17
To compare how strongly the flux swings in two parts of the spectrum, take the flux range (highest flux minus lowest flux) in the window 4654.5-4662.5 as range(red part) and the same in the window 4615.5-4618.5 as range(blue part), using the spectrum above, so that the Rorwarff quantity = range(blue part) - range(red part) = -1.2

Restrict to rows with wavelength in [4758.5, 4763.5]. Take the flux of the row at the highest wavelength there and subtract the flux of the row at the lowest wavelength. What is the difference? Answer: -1.9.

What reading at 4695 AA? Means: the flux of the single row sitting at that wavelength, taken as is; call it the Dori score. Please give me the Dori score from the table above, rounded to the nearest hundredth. 12.28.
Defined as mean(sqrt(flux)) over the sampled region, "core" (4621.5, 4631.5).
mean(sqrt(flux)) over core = 3.58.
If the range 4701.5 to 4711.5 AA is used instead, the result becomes 3.39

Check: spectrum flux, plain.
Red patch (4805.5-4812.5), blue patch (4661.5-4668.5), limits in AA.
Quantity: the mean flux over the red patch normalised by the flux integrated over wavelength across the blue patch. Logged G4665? 0.173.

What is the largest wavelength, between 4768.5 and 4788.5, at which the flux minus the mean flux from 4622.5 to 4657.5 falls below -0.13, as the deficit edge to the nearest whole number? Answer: 4788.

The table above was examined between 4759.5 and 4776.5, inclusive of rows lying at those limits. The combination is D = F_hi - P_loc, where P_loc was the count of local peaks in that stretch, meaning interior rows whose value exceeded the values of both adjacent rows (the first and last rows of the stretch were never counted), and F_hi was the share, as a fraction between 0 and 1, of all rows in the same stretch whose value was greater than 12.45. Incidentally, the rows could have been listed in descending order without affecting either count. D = -6.7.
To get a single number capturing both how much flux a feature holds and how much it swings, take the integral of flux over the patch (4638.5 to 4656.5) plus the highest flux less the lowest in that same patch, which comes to 217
